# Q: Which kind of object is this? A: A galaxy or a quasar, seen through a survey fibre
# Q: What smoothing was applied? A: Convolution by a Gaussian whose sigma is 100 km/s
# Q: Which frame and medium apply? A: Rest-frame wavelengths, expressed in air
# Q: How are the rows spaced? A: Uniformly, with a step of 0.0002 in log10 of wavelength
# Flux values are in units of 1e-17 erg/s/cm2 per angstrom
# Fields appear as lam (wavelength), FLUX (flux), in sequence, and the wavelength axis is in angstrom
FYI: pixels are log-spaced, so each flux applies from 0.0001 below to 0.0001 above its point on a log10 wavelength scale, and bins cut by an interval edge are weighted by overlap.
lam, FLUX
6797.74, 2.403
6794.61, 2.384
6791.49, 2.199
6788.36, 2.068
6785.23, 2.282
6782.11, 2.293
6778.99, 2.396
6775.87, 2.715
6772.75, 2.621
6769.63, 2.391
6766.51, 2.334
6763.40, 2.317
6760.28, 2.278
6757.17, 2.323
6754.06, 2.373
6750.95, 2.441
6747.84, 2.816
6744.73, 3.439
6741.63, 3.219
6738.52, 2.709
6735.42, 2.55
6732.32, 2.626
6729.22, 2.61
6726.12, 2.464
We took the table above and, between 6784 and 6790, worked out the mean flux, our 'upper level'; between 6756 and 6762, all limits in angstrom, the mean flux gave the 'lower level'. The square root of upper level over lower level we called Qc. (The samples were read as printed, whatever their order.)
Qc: 0.97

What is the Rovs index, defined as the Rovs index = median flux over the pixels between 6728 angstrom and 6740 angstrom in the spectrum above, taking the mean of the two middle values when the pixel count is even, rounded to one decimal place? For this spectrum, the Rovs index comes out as 2.6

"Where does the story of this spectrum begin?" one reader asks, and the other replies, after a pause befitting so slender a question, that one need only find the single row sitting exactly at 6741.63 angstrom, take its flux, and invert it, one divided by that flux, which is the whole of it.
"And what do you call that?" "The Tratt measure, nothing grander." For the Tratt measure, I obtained 0.31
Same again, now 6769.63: 0.42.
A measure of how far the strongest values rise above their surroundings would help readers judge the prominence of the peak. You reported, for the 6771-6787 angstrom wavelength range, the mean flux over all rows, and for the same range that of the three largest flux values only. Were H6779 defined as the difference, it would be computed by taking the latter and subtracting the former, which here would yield 0.12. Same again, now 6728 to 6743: 0.11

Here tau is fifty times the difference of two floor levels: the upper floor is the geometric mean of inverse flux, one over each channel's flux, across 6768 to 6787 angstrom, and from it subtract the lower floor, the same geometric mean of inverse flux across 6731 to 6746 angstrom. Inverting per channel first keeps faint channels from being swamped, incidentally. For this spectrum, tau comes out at 3.1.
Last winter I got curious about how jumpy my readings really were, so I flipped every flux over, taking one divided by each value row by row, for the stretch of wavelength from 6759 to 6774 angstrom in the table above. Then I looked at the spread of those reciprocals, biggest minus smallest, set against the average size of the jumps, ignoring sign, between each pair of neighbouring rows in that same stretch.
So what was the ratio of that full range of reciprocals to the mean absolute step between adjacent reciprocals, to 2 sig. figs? 4.0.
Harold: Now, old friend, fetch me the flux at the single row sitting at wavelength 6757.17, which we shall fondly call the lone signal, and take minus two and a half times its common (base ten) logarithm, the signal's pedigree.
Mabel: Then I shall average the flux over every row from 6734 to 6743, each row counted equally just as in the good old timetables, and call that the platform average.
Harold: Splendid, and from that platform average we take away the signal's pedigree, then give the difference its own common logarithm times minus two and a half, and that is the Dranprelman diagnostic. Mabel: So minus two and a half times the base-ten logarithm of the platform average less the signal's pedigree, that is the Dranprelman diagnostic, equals -1.43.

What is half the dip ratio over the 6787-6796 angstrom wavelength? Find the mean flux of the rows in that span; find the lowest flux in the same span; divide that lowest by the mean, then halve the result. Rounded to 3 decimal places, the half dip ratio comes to 0.466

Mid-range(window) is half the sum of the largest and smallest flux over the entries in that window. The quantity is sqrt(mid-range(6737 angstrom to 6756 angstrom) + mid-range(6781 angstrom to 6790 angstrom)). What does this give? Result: 2.26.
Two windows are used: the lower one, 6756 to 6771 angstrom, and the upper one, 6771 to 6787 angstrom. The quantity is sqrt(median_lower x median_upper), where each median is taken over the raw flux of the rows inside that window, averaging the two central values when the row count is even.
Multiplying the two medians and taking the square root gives 2.36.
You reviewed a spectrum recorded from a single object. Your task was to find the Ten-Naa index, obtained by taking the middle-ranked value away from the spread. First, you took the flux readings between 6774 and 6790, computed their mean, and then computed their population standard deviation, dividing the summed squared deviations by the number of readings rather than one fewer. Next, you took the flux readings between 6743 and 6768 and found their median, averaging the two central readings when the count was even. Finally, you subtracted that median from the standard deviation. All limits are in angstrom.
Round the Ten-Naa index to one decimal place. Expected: -2.1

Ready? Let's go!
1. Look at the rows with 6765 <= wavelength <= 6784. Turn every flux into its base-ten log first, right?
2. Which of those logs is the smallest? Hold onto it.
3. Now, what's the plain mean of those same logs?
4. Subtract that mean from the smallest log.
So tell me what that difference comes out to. -0.03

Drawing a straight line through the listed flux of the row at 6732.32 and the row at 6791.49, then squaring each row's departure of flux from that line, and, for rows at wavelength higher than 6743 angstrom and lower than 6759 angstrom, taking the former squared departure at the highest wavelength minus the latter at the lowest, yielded -0.80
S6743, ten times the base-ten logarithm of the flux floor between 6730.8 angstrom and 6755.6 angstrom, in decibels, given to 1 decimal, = 3.8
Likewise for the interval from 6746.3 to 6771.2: 3.6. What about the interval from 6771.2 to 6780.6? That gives 3.8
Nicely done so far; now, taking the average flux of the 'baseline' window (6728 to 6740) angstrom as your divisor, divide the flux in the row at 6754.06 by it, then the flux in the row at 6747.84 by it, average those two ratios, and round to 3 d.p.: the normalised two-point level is 0.989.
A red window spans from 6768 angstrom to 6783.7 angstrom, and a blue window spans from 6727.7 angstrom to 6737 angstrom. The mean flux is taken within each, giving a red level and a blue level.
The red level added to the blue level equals 5.08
